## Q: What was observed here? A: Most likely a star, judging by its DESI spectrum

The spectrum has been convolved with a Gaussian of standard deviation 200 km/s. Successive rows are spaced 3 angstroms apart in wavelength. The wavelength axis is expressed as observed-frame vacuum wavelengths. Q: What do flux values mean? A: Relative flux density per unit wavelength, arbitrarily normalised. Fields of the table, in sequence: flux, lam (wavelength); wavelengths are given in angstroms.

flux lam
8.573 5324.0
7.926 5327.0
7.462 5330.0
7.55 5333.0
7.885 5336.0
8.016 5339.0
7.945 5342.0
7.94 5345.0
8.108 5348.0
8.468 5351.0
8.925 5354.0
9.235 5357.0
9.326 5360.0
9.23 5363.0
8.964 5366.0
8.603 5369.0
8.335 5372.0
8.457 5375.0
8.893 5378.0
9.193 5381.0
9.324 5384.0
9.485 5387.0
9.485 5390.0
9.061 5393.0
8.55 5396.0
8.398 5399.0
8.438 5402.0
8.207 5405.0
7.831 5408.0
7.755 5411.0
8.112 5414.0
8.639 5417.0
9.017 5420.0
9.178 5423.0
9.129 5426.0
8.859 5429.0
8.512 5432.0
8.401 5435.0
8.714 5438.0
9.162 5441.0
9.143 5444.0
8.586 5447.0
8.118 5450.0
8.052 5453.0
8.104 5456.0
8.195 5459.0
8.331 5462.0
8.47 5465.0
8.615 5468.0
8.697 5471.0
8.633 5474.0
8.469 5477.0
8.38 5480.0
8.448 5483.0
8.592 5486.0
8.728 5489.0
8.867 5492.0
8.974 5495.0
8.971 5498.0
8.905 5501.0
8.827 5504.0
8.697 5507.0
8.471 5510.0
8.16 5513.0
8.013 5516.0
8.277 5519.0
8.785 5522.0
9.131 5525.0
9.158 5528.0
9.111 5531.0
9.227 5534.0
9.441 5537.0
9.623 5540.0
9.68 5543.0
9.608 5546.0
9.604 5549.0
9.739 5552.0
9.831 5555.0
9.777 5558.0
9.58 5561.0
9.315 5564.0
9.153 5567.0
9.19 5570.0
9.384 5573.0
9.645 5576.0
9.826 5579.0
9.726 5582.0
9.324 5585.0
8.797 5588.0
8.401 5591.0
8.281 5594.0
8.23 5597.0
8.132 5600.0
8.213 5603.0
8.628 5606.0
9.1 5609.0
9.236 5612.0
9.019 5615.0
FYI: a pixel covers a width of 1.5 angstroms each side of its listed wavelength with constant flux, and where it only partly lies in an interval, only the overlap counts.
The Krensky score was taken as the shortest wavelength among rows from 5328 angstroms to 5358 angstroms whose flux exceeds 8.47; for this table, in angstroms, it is 5354.0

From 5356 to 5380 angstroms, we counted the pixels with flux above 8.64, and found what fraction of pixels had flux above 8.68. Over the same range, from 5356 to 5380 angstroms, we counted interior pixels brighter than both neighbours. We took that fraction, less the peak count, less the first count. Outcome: -5.4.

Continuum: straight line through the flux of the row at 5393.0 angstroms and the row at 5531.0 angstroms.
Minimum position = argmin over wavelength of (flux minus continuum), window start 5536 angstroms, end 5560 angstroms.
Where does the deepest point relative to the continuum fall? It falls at 5537.0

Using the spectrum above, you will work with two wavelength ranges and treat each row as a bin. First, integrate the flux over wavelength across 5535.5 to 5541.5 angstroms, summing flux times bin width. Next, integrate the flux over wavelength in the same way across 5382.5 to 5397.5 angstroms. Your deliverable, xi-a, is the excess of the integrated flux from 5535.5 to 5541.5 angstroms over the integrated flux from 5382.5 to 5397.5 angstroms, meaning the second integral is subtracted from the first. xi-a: -81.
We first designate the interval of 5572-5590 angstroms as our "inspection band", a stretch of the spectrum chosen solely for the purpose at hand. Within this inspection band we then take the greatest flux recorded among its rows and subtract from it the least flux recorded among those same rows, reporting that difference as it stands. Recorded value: 1.0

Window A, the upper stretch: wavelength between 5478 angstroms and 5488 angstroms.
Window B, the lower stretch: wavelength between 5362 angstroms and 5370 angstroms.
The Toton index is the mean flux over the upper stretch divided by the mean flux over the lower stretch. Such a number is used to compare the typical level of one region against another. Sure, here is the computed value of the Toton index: 0.95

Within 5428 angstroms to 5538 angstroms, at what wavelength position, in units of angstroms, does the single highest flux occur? 5537.0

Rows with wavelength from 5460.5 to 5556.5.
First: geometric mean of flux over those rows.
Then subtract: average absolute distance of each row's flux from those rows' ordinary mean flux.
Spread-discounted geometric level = 8.47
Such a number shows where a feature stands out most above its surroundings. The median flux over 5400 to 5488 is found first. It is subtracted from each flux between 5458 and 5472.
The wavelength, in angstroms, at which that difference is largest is 5471.0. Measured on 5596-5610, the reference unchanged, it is 5609.0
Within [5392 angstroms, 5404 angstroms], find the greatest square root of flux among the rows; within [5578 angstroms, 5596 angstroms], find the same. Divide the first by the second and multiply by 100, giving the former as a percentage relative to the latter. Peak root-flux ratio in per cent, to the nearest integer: 96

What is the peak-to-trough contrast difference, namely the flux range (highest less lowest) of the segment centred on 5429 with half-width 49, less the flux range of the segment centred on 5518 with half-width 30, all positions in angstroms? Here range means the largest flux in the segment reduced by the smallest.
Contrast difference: 0.1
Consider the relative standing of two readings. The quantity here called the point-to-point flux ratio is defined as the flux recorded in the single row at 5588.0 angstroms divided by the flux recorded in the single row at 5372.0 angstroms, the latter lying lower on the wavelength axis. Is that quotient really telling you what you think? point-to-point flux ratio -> 1.06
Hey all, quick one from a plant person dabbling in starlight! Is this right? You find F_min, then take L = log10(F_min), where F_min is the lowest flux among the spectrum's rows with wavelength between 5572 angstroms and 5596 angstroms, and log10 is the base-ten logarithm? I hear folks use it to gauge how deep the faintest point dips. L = 0.92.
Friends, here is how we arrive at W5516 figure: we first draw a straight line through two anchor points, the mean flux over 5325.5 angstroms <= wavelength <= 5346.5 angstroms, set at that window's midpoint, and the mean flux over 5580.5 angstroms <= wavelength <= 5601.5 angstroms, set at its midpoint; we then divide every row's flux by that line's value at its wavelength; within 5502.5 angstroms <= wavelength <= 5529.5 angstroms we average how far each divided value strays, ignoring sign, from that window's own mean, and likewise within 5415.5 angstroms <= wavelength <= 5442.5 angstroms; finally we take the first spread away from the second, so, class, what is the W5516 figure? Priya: -0.009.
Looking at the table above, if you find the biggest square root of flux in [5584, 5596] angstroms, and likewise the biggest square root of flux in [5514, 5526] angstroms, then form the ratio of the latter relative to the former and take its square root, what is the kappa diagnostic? 0.995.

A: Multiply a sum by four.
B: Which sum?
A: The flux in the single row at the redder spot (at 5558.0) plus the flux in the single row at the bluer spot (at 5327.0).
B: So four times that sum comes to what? 70.8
